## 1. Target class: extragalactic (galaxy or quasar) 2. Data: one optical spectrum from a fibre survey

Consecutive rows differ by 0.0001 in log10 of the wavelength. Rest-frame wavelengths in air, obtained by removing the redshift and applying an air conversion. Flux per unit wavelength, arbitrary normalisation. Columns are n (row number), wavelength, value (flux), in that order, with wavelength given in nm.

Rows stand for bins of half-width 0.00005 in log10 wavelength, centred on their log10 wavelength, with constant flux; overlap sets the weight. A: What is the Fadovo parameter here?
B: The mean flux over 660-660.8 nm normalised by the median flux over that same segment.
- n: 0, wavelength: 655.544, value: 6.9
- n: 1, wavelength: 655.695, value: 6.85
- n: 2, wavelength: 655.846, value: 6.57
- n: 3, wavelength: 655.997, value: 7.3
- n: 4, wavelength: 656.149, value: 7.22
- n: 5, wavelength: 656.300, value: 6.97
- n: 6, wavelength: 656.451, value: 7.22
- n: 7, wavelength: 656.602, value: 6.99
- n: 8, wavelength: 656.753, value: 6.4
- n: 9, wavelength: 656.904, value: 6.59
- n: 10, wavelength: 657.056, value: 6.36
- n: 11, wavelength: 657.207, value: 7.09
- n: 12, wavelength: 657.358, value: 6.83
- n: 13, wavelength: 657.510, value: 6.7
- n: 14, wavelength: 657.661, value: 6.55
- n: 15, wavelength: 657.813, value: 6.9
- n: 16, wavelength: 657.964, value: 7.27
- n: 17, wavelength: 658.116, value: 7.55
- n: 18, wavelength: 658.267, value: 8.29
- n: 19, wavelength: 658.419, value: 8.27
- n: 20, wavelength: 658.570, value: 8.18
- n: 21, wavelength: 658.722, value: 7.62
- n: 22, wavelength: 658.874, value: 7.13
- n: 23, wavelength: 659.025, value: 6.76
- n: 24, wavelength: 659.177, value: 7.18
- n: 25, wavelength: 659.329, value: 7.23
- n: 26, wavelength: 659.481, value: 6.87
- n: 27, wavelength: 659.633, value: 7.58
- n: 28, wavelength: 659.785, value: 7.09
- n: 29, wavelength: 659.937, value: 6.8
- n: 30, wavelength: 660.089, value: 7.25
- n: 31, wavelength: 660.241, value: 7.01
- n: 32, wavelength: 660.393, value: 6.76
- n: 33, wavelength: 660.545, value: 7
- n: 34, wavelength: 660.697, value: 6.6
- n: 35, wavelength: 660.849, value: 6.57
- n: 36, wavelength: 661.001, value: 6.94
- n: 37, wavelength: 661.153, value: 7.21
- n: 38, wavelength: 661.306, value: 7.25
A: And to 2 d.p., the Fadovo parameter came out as 0.99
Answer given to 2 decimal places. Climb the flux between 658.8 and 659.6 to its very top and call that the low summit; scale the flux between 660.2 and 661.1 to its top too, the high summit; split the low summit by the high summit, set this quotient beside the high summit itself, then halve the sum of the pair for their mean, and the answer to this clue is 4.02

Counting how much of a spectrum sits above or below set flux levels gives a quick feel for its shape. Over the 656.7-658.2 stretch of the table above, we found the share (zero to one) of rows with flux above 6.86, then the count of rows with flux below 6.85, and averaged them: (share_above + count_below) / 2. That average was 3.2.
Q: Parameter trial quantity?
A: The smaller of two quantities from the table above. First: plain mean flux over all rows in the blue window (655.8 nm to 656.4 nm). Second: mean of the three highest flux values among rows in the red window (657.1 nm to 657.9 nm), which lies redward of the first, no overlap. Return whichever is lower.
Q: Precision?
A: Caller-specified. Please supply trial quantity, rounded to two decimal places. 6.94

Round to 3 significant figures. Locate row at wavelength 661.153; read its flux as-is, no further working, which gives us 7.21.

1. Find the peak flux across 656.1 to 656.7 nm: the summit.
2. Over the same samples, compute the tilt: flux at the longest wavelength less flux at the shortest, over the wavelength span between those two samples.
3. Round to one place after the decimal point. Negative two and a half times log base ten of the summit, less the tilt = -1.6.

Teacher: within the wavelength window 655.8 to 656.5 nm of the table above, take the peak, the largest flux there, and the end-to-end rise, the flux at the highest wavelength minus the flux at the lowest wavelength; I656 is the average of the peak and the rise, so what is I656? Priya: 4.0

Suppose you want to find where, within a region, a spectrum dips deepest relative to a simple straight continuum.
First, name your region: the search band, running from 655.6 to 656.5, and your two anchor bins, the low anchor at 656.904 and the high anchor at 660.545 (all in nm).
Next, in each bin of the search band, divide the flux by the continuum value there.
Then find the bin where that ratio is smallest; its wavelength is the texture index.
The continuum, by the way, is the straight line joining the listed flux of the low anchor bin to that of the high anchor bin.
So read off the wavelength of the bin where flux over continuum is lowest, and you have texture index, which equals 655.846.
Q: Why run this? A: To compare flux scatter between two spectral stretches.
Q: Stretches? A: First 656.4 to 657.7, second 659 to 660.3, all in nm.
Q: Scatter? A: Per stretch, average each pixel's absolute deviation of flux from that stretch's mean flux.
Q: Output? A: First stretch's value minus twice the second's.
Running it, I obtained -0.1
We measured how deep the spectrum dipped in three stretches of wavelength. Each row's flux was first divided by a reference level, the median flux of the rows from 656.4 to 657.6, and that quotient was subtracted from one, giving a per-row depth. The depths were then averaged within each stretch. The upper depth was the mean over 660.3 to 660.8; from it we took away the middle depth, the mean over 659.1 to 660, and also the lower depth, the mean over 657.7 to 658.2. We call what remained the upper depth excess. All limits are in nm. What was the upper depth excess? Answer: 0.12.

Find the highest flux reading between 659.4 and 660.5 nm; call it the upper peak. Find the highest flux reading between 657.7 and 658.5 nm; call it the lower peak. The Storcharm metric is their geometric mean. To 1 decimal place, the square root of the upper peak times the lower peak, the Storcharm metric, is 7.9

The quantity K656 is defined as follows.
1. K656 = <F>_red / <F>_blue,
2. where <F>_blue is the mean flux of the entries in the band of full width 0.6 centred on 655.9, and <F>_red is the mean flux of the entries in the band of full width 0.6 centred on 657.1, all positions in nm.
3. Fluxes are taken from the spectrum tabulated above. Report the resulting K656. 0.96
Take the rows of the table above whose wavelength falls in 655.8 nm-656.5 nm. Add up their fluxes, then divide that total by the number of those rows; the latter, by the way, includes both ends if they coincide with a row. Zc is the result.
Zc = 7.1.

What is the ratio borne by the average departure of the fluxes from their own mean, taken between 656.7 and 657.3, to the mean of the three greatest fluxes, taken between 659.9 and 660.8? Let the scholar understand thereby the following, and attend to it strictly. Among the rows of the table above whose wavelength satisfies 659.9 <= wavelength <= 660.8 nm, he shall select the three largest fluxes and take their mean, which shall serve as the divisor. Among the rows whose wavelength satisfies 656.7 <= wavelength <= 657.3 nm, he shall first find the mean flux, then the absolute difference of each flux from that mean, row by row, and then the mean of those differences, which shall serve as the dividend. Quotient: 0.034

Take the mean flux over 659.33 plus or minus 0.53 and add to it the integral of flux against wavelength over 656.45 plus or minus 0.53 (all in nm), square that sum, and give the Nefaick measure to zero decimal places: 210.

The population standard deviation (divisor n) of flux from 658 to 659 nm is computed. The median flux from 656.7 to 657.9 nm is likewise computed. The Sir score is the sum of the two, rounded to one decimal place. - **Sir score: 7.1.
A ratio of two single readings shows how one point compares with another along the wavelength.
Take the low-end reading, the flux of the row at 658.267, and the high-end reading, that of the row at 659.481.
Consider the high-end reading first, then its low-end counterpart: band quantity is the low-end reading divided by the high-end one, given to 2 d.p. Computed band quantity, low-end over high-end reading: 1.21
